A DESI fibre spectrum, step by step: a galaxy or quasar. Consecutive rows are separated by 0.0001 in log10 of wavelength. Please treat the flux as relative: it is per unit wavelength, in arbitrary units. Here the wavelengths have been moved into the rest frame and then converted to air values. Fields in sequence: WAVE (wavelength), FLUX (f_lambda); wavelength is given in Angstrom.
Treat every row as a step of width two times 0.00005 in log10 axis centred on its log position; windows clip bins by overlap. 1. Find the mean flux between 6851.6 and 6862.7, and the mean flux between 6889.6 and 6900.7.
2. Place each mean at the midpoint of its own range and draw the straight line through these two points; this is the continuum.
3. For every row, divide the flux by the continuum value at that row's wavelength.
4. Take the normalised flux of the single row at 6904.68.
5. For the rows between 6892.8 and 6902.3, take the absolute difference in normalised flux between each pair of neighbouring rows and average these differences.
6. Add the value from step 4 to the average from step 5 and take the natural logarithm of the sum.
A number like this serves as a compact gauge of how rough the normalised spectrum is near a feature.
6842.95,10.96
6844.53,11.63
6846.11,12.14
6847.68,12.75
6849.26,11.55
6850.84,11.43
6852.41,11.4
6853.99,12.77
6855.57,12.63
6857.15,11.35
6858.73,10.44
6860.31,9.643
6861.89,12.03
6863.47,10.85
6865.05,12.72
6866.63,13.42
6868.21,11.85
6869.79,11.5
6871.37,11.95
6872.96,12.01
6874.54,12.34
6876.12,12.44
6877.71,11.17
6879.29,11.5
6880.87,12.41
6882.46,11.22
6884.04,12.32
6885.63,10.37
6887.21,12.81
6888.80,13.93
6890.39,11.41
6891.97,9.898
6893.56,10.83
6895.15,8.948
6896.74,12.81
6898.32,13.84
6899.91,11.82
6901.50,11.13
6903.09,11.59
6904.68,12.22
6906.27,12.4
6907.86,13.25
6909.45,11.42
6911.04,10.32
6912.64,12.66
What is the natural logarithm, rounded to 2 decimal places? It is 0.22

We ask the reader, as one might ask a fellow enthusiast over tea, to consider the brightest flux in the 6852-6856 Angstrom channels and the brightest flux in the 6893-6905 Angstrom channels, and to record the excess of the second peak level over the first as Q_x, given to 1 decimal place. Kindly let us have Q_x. 1.1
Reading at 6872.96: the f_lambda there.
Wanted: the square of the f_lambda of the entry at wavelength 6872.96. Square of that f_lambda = 144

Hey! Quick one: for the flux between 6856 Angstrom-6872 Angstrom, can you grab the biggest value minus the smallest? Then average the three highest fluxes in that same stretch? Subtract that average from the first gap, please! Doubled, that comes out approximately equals -18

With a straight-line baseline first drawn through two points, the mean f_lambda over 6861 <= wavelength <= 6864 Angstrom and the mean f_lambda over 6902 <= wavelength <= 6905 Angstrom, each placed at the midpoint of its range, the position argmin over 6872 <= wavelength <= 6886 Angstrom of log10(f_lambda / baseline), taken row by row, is 6885.63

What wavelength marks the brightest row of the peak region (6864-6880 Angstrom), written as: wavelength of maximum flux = 6866.63 Angstrom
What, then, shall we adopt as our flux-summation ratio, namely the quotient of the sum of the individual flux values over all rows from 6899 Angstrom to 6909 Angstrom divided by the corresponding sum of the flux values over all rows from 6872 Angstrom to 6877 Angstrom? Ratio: 1.97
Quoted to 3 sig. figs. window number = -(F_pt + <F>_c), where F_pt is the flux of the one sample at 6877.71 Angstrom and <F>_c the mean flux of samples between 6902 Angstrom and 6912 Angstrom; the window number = -23.0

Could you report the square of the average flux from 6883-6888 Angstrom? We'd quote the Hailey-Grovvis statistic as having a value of 140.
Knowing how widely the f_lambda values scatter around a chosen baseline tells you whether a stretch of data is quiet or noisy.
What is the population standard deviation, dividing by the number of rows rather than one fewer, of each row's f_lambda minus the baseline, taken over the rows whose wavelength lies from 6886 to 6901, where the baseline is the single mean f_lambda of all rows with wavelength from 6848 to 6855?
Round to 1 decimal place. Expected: 1.6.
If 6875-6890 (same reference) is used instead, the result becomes 1.0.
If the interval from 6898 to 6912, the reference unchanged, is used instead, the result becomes 1.0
